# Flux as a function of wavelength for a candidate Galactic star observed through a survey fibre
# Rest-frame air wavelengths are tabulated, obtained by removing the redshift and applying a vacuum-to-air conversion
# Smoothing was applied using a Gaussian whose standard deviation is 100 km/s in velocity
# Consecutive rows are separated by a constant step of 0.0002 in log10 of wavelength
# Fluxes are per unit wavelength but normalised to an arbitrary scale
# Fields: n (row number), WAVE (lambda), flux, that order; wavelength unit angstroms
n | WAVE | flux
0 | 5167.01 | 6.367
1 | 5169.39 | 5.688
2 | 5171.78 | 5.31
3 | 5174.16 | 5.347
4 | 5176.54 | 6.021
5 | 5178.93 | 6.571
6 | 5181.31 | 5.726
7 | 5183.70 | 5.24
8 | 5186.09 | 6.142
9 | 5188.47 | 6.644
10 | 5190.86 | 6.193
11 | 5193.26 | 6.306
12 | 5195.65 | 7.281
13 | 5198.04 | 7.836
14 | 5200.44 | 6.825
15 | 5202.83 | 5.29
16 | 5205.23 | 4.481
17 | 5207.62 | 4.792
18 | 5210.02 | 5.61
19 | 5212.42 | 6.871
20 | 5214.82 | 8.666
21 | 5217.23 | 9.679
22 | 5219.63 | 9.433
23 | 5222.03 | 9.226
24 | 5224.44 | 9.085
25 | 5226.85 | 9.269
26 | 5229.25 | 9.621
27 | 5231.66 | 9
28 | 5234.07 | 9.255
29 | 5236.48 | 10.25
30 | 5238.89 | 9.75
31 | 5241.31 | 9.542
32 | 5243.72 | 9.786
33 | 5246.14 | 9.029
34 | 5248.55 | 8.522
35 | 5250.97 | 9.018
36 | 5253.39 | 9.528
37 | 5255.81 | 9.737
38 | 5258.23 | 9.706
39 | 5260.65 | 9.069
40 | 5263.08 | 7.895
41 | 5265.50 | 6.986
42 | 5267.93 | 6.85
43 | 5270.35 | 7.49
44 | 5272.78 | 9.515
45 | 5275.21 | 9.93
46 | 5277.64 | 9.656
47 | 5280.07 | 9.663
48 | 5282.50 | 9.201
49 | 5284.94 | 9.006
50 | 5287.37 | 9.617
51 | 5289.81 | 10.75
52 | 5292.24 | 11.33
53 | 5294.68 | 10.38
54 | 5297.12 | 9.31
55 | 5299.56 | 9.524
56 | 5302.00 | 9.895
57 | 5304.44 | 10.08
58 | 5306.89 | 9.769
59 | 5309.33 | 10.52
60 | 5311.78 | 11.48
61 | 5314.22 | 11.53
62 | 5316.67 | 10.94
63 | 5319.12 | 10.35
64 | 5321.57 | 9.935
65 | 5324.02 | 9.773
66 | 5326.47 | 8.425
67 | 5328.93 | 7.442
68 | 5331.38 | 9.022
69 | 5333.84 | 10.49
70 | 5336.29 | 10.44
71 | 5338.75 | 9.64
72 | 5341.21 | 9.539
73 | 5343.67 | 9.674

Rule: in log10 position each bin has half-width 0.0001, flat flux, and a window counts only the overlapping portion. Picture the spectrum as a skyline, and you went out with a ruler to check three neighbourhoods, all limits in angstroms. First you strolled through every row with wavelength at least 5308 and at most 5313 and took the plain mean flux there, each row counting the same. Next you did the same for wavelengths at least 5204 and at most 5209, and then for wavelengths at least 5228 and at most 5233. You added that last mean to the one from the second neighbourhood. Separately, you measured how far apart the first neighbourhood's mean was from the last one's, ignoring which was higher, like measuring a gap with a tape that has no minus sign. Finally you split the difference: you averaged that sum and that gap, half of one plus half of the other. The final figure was 7.8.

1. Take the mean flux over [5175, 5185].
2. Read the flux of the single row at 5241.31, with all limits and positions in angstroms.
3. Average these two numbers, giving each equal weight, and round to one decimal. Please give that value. 7.7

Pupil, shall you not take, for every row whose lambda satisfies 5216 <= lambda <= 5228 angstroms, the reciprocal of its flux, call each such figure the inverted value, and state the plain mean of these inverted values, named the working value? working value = 0.107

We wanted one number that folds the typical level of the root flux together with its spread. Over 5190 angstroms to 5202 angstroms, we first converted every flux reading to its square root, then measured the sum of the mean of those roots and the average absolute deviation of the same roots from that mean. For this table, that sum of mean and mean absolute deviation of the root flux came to 2.72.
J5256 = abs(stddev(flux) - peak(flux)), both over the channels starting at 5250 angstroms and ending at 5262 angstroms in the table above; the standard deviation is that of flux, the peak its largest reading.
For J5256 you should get 9.4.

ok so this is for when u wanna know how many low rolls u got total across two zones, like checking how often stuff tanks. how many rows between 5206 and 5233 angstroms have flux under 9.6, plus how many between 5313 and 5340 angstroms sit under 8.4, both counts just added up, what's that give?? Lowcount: 10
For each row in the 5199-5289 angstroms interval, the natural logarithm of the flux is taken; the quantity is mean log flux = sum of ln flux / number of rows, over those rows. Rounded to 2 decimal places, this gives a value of 2.13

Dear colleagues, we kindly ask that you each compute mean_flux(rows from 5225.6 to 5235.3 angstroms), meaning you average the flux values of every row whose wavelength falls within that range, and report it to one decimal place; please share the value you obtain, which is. 9.3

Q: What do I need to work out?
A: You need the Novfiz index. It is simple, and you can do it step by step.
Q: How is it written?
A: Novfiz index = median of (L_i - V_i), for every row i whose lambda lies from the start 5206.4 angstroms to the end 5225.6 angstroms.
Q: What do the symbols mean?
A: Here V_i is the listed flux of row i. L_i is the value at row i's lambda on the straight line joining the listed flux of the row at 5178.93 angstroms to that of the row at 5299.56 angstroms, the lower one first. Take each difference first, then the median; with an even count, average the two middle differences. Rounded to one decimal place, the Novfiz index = -1.3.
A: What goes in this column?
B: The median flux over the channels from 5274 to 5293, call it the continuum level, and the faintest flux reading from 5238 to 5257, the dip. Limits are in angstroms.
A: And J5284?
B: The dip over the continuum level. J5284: 0.88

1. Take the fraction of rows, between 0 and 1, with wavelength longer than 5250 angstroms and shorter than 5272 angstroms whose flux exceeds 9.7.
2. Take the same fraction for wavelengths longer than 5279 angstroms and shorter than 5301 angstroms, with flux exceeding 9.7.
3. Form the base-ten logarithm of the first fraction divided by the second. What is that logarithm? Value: -0.18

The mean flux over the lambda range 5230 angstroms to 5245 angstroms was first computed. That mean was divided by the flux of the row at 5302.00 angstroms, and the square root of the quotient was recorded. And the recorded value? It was 0.985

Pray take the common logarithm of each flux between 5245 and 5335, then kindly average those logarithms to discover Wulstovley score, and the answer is 0.974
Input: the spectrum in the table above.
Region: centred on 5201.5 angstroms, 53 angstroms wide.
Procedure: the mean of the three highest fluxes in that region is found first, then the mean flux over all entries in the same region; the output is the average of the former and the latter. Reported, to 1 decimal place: 8.2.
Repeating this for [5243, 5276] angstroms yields 9.3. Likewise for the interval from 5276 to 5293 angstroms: 10.2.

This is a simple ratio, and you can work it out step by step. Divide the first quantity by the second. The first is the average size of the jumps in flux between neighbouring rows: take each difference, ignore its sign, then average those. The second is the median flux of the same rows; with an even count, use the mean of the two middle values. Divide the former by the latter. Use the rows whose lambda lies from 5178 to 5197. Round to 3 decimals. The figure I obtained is 0.098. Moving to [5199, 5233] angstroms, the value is 0.081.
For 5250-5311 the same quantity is 0.060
